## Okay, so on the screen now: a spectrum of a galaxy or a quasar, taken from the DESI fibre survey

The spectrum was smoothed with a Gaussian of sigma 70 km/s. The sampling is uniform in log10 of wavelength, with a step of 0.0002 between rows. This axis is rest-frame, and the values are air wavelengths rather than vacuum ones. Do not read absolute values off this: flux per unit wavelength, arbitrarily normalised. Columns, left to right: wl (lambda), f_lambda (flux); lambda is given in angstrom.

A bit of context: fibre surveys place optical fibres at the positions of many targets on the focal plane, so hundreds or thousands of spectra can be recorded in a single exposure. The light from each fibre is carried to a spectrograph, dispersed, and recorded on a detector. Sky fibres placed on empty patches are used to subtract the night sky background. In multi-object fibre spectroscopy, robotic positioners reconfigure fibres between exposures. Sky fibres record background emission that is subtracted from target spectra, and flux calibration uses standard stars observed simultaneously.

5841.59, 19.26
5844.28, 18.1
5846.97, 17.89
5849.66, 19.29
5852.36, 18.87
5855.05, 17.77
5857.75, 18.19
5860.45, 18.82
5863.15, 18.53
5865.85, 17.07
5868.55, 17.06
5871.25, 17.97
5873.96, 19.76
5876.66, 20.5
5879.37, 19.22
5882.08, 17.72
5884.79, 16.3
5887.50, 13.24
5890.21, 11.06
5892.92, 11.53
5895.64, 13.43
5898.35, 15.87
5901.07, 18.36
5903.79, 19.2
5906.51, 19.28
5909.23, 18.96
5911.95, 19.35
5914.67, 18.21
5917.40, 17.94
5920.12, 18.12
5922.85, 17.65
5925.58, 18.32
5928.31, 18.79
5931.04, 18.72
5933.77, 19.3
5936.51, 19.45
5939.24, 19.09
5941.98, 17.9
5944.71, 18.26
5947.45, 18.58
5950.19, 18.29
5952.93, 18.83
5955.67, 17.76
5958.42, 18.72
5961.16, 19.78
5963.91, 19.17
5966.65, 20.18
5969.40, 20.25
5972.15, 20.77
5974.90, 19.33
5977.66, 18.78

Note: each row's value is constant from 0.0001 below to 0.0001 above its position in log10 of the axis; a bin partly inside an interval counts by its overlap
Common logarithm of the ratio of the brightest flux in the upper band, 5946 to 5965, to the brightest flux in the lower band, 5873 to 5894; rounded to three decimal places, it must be -0.016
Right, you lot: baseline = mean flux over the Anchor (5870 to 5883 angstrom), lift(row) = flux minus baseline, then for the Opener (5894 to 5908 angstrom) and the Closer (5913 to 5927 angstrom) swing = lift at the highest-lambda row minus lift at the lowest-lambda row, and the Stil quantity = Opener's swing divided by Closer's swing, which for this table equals 53.2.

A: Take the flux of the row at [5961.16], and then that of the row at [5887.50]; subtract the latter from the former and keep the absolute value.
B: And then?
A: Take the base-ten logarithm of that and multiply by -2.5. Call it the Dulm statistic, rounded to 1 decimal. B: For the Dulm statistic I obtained -2.0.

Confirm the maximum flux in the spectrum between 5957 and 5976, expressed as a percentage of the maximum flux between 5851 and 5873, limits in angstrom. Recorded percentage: 110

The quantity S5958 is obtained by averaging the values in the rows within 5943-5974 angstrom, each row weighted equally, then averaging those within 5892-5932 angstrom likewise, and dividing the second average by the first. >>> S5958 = 0.92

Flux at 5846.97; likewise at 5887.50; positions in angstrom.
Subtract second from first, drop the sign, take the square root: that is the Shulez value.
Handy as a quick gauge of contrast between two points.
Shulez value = 2.2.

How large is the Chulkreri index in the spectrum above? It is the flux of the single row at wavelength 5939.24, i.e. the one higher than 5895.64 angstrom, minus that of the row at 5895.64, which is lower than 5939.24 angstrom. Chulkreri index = 5.7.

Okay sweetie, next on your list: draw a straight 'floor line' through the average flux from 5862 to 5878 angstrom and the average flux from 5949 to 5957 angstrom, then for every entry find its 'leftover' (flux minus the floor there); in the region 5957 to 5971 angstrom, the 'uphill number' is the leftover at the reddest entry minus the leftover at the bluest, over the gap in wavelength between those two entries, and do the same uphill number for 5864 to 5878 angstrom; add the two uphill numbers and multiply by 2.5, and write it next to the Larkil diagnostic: 1.2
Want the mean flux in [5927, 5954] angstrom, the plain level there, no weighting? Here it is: 18.7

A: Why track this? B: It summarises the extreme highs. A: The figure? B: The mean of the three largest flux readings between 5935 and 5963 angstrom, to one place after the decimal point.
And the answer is 19.4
